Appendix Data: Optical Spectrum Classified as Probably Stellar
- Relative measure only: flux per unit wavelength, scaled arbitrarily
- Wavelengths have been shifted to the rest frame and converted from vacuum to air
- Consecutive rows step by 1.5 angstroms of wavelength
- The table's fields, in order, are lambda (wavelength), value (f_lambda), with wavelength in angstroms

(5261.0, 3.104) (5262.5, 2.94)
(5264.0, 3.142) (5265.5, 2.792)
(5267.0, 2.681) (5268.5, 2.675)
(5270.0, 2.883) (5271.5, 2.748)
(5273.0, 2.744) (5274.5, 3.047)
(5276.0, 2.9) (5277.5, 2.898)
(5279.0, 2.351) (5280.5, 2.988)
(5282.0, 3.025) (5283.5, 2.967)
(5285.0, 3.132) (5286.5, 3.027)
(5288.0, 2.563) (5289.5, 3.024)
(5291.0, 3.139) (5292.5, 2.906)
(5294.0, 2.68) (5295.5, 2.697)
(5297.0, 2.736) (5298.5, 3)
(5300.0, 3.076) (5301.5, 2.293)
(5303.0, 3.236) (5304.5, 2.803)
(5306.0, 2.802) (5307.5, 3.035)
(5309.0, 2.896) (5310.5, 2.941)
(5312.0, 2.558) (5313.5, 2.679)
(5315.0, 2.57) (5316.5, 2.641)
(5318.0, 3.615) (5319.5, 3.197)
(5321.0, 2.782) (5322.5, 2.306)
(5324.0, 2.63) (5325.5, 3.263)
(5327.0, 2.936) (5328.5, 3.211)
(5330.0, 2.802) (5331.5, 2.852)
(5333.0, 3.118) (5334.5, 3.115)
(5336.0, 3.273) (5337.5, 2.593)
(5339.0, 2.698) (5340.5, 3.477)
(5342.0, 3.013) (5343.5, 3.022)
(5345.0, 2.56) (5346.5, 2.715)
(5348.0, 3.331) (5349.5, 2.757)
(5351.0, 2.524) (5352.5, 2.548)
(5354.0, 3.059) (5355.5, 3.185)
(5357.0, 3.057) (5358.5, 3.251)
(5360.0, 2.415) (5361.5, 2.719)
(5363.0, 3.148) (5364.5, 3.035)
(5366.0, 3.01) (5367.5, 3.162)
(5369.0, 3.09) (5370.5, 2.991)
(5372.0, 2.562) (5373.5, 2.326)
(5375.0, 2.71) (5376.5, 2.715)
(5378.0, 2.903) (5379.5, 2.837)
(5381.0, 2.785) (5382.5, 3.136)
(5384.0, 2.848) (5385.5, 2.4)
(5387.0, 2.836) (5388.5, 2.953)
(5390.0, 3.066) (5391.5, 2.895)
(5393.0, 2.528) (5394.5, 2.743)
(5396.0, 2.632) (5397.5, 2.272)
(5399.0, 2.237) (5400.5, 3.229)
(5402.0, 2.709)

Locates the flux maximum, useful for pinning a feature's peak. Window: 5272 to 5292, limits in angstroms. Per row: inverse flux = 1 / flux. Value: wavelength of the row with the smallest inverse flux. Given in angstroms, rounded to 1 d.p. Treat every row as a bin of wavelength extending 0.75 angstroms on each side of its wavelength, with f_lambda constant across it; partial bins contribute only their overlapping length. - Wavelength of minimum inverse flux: 5291.0 angstroms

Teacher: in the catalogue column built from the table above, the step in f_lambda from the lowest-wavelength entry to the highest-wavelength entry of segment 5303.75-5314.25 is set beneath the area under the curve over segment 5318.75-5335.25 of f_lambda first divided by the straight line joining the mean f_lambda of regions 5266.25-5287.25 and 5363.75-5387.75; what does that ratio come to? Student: -137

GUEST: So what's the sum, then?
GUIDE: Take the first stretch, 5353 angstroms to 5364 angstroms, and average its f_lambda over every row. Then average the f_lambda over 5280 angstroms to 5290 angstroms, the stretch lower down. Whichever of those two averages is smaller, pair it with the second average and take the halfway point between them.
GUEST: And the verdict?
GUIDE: 2.96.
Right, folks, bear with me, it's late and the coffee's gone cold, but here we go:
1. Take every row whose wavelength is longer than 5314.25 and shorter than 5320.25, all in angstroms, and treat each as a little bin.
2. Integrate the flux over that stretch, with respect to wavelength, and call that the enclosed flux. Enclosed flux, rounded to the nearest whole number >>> 18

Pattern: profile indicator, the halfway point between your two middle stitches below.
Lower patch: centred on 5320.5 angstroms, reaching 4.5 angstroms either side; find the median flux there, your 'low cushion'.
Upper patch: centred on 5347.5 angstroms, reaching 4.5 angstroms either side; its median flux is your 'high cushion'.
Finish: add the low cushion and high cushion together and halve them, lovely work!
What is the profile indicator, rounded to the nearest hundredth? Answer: 2.72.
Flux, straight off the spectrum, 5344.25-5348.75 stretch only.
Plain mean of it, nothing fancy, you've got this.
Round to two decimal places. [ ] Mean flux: 2.87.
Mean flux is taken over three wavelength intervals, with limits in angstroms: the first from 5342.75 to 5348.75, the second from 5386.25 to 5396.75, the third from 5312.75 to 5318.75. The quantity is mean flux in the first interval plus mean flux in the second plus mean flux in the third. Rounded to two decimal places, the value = 8.59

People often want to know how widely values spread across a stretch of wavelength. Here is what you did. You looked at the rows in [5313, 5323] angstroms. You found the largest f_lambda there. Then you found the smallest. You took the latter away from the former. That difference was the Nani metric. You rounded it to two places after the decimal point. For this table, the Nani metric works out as 1.31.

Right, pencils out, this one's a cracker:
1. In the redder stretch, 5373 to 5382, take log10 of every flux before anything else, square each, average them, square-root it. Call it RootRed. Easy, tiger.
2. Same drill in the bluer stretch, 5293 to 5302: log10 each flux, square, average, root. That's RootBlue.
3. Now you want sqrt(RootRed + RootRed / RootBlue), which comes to 1.19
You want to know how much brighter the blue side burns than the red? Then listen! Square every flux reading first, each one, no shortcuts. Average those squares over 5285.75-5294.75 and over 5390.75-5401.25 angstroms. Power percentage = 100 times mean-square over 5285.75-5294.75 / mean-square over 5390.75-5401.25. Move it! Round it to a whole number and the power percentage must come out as 118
